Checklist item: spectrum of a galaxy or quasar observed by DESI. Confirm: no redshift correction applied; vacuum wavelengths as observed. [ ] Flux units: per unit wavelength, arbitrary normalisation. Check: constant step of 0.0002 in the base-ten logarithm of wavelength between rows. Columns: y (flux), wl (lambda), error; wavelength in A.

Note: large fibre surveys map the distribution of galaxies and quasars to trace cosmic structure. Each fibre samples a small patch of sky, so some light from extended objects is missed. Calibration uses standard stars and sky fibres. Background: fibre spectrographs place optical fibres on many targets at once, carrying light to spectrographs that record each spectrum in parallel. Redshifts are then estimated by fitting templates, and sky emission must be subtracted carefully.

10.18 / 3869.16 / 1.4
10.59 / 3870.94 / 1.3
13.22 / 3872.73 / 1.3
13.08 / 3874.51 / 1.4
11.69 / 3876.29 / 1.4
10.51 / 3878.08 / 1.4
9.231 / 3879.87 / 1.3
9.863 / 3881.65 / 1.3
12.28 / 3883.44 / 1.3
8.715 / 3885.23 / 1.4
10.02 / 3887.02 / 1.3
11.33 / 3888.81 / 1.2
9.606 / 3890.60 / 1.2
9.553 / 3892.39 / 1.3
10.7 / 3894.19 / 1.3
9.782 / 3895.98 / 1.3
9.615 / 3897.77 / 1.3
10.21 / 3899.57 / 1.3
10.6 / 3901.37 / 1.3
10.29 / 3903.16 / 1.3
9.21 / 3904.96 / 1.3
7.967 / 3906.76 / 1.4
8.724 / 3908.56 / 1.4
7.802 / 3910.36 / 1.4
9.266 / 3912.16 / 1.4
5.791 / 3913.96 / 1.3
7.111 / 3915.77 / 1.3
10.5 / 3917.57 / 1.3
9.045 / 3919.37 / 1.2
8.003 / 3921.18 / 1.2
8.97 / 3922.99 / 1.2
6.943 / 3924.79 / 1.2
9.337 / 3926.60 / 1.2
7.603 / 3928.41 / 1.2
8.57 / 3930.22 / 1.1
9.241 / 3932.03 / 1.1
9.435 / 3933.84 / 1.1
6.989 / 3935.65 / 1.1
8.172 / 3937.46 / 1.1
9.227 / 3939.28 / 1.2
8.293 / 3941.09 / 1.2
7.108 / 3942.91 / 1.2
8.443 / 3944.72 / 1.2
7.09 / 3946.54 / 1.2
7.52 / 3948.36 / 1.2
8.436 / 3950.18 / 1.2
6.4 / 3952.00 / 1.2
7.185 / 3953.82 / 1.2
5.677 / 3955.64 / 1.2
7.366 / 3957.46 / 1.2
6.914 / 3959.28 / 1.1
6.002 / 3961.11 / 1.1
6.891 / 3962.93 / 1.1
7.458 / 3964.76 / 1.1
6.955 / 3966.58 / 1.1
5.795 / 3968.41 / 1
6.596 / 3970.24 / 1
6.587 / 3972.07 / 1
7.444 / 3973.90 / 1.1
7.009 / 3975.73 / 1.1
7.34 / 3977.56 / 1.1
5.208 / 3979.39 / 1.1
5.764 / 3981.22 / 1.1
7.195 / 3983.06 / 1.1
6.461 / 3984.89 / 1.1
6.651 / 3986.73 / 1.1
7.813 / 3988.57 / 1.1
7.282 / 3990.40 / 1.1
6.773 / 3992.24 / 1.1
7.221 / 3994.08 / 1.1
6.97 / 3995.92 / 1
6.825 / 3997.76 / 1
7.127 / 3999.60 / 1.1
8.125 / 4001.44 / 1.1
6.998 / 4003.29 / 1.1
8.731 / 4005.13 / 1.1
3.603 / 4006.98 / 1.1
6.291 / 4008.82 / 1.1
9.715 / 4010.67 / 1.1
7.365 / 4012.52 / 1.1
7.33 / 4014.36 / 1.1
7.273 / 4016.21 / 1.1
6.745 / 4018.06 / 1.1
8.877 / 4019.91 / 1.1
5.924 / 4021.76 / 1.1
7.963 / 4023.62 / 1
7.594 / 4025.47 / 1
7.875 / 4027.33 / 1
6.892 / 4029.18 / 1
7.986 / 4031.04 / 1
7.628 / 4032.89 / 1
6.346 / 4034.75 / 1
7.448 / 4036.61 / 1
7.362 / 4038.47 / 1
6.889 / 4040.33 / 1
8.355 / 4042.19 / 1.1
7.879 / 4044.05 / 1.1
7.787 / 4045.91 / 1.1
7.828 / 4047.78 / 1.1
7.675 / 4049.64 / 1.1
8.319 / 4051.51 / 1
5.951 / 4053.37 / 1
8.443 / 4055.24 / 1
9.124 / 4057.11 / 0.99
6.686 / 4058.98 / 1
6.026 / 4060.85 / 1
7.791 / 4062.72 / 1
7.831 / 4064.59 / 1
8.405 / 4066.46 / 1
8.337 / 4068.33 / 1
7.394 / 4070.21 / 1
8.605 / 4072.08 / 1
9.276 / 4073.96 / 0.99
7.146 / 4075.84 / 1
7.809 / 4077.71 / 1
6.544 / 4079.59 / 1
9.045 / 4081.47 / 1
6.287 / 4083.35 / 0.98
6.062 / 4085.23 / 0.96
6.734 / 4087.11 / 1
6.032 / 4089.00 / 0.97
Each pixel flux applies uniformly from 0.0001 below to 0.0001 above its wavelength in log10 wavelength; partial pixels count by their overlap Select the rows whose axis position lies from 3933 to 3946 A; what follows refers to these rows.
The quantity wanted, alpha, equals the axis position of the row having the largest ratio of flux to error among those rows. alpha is 3933.84 A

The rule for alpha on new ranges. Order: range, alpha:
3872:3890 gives 3872.73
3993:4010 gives 4005.13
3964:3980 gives 3964.76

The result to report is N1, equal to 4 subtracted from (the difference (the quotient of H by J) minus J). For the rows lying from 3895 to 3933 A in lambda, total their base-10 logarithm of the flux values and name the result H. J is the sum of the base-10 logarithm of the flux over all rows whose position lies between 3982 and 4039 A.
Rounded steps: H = 20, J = 26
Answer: -30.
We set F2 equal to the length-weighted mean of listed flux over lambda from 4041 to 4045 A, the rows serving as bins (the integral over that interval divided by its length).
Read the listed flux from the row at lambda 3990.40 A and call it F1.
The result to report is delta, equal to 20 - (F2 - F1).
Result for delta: 19.2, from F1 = 7.282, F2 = 8.0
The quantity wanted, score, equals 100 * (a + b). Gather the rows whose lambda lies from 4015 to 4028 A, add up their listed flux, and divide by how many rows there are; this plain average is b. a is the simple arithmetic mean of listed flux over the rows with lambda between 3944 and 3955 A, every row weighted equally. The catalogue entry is 1498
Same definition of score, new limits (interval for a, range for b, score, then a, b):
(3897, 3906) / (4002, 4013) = 1710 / 10.0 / 7.1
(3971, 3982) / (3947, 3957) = 1360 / 6.6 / 7.0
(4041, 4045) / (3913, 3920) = 1623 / 8.1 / 8.1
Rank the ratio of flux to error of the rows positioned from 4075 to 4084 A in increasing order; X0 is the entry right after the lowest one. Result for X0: 6.5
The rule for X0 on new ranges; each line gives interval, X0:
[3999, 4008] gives 6.4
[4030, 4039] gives 7.4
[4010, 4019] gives 6.6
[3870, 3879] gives 8.1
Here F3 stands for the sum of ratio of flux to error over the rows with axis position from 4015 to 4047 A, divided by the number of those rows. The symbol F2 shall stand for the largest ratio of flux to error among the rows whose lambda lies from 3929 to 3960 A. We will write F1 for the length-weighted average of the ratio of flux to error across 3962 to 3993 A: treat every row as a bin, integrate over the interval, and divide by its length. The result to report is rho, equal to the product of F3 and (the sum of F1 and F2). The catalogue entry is 107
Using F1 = 6.3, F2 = 8.6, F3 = 7.18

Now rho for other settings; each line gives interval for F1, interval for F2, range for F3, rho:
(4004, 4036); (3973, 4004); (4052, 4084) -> 110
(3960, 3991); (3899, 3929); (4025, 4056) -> 105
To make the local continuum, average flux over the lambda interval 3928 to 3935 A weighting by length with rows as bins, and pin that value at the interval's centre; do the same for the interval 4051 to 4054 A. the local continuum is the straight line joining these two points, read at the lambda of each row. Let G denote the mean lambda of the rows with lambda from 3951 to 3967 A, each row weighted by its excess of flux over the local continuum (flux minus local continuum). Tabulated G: 3958.6 A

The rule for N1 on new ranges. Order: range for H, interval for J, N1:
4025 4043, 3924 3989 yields -35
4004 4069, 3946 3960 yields -6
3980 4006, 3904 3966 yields -34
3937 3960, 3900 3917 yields -11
